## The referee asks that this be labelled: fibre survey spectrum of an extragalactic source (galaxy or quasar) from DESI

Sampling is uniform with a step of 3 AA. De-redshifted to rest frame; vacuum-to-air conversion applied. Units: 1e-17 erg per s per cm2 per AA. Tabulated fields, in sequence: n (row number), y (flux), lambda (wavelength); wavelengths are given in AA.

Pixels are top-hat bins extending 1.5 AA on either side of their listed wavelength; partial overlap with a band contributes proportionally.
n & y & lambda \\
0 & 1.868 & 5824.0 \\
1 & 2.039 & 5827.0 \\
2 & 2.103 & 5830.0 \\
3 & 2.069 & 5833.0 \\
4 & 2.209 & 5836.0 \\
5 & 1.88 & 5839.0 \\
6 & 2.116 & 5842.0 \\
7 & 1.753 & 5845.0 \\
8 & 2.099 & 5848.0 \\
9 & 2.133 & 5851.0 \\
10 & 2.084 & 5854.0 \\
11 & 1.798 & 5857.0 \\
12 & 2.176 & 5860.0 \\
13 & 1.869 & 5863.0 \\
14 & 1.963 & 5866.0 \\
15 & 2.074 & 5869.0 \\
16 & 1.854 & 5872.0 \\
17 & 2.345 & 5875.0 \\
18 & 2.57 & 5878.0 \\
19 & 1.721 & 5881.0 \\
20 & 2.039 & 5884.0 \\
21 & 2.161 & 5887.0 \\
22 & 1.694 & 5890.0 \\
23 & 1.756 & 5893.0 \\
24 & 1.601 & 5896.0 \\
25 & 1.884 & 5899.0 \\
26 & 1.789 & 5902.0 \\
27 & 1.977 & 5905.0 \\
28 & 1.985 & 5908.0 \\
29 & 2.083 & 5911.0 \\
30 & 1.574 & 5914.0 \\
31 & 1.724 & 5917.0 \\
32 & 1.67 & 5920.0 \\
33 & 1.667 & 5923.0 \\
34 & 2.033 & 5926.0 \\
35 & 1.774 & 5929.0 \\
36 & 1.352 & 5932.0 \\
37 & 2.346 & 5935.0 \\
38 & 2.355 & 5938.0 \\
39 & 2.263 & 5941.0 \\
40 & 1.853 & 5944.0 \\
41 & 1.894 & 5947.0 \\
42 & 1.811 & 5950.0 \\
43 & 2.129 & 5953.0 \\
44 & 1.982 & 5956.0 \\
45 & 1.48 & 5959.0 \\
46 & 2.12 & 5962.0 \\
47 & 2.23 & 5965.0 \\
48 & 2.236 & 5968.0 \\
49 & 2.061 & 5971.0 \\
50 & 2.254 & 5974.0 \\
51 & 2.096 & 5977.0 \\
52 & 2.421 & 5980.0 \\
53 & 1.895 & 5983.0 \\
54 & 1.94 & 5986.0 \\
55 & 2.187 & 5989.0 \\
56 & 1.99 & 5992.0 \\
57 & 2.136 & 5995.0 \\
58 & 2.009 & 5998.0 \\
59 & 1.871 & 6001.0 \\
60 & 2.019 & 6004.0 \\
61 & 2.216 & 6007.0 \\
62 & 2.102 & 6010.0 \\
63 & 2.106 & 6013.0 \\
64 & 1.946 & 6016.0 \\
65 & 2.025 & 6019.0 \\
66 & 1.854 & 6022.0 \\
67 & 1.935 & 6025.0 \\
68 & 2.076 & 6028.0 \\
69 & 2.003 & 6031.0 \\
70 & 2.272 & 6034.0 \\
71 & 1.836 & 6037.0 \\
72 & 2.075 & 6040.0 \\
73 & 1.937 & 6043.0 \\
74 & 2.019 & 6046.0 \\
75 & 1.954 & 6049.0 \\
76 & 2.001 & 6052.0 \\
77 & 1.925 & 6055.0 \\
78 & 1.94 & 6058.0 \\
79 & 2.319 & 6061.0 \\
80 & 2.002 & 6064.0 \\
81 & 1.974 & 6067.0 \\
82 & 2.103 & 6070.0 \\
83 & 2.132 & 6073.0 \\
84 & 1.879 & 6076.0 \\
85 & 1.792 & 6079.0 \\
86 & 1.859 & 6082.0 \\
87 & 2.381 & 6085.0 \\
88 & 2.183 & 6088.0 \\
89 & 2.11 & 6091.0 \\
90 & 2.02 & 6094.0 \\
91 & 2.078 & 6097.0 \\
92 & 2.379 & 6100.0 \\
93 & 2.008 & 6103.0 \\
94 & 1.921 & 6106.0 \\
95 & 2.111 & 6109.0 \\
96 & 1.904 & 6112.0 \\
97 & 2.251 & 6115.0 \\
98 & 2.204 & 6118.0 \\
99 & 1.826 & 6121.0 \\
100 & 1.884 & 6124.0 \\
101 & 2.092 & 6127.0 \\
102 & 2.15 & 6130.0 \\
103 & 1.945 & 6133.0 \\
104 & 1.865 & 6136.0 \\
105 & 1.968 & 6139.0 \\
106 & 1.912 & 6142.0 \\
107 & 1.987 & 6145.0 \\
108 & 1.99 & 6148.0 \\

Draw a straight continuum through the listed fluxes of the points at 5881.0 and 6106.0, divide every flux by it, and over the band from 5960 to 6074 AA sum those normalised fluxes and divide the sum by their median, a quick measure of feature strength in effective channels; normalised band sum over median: 39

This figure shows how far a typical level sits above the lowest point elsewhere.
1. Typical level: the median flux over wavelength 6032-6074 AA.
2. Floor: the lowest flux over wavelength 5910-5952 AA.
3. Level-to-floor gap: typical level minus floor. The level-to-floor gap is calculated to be 0.65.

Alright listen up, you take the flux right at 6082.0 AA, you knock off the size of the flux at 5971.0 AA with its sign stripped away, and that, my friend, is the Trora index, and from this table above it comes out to -0.20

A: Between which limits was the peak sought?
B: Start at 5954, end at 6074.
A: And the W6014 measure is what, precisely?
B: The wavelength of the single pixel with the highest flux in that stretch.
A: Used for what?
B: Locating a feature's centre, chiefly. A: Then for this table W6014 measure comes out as 5980.0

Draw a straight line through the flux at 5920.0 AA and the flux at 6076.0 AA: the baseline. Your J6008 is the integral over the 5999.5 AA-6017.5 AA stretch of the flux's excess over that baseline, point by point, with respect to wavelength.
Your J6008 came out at 4.6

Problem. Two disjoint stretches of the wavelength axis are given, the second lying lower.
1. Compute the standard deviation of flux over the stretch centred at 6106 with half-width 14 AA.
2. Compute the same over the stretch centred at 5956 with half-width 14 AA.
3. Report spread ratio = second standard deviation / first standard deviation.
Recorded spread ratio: 1.55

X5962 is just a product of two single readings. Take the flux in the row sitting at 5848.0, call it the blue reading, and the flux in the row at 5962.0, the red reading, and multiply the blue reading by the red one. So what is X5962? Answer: 4.4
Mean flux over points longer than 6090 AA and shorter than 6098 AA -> 2.07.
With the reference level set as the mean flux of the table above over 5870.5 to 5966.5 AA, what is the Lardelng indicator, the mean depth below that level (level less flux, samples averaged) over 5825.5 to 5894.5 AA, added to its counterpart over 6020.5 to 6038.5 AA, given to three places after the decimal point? -0.161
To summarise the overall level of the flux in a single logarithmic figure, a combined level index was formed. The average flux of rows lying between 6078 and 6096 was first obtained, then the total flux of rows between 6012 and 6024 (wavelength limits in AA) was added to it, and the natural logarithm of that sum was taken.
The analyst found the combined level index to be 2.3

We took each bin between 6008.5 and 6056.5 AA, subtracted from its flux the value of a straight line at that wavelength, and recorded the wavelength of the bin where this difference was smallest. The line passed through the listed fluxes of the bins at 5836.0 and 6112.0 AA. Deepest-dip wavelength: 6037.0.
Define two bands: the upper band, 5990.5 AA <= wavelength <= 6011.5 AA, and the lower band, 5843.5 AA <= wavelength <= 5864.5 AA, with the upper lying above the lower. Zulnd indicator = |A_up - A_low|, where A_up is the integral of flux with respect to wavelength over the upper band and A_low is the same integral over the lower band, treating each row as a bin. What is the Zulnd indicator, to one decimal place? 1.3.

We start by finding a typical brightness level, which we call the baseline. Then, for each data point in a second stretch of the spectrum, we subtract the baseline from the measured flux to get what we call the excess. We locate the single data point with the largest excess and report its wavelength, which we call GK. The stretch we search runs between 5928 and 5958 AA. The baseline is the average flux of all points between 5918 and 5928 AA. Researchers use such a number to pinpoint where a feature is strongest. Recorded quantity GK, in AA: 5938.0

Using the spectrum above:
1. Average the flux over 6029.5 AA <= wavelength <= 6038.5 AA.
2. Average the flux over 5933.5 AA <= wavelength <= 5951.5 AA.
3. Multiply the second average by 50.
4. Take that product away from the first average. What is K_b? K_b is -102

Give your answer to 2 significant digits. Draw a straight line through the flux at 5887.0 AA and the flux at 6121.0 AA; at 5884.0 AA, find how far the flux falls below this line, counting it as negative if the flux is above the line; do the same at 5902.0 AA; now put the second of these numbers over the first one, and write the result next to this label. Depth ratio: 2.8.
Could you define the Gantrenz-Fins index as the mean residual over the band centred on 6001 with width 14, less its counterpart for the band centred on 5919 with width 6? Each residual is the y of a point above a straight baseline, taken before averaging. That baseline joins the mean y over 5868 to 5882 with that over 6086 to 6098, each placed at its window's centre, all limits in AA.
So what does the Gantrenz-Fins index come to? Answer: 0.36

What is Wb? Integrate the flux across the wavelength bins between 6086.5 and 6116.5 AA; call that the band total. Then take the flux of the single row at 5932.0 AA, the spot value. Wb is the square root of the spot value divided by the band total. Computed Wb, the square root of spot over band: 0.147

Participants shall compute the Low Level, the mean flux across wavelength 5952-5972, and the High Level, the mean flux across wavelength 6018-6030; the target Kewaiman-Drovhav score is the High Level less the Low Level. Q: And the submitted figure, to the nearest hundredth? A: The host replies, -0.06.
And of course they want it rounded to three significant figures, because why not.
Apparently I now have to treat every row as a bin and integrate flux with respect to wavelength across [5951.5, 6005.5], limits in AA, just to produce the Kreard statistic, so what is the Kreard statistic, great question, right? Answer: 111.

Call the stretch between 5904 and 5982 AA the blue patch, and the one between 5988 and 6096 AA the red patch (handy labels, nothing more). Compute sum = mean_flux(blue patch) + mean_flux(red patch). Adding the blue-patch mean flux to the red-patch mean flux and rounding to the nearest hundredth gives 4.01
